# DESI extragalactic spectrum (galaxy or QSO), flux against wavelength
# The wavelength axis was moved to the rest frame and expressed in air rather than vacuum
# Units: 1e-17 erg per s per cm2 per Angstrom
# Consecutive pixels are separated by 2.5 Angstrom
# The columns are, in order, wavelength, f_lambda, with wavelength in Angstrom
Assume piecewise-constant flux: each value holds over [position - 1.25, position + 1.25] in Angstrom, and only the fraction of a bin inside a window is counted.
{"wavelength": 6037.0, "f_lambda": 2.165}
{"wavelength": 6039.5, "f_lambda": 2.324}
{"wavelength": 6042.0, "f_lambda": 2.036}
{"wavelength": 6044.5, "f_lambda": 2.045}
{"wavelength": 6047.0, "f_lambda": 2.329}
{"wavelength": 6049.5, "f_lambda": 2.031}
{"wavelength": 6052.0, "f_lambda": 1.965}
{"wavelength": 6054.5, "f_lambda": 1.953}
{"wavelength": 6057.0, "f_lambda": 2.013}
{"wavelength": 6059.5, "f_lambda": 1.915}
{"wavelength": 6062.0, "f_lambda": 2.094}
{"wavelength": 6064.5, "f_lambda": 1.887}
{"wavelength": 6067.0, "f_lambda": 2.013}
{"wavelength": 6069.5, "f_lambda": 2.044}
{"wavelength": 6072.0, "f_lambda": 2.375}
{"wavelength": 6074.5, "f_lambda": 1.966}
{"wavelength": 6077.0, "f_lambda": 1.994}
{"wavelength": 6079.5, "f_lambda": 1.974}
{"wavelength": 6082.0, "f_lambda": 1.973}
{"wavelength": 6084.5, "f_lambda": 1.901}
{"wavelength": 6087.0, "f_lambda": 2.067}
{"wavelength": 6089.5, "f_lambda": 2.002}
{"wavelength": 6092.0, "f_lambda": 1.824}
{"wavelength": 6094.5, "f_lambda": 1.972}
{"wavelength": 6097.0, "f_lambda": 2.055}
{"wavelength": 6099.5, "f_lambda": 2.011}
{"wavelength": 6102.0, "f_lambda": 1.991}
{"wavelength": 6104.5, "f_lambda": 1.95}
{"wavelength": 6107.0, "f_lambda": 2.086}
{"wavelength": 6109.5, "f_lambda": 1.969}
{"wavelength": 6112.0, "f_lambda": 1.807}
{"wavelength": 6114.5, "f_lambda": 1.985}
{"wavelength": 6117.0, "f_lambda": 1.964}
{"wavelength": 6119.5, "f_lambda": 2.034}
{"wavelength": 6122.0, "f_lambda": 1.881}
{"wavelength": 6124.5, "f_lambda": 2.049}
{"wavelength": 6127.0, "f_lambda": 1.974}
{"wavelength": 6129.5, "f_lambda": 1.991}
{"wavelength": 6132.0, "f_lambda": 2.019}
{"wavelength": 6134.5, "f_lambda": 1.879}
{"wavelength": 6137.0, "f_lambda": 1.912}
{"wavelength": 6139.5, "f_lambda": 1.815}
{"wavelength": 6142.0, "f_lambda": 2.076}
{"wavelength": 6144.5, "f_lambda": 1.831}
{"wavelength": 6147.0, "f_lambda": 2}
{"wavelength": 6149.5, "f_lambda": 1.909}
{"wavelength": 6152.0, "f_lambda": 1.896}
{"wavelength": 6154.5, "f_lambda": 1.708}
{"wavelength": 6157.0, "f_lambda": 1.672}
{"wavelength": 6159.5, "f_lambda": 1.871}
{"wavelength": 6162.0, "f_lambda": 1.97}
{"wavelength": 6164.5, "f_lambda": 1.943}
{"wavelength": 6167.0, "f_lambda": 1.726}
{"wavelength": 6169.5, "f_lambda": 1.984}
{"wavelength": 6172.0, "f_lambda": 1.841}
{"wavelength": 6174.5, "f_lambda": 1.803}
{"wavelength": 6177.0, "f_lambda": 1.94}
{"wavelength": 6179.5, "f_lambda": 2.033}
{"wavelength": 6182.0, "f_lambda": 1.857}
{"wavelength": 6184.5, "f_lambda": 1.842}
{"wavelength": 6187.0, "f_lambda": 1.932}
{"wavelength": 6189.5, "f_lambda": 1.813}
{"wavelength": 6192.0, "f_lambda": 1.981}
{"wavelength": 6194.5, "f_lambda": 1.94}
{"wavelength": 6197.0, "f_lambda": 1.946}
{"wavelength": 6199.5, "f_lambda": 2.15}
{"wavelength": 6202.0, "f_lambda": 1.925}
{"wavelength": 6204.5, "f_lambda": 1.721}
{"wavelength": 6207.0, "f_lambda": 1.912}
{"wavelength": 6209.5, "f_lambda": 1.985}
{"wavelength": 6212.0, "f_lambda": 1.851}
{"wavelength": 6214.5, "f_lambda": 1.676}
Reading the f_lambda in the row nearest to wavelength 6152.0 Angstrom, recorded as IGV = 1.896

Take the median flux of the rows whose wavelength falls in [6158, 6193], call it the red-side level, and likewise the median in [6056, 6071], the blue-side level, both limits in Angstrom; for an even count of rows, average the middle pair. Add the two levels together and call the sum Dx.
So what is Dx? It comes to 3.91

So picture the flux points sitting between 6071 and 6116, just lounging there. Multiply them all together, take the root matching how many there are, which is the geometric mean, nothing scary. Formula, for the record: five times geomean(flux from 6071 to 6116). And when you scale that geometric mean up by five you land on 10.0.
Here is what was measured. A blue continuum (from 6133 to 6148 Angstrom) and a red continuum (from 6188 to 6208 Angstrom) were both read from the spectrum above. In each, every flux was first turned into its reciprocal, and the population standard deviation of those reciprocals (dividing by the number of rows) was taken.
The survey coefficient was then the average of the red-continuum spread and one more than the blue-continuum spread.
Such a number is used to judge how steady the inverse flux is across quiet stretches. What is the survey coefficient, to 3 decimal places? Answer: 0.528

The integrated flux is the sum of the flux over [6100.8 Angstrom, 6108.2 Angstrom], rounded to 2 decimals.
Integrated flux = 6.03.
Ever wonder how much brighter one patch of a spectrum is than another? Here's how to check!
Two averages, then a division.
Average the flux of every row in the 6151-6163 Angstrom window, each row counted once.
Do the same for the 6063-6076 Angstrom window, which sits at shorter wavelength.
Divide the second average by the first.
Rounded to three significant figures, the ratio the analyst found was 1.13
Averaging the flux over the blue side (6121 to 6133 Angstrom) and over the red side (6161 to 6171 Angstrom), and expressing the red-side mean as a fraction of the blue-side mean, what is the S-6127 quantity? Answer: 0.96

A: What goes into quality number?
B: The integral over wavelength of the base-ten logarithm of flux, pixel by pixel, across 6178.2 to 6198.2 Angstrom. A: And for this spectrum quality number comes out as 5.65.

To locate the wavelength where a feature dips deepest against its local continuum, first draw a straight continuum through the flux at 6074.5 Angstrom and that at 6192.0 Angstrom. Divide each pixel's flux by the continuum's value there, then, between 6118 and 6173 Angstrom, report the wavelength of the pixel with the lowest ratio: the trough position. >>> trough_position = 6157.0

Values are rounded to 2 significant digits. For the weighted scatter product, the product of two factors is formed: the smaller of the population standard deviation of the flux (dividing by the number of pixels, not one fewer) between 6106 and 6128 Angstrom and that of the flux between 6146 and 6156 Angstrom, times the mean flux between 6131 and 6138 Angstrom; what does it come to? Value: 0.16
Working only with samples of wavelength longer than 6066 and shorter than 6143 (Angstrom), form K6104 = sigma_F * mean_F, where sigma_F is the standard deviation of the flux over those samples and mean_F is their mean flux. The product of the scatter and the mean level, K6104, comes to 0.20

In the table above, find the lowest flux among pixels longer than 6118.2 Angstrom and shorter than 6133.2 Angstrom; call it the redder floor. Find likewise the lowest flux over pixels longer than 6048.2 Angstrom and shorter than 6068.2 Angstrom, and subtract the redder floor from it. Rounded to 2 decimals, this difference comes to 0.01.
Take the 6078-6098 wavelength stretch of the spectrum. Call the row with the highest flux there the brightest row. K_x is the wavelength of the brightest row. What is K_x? 6087.0 Angstrom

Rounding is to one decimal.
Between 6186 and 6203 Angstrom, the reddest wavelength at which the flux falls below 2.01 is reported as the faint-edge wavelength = 6202.0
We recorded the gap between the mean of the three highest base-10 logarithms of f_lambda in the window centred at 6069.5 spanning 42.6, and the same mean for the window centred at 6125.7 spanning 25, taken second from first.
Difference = 0.029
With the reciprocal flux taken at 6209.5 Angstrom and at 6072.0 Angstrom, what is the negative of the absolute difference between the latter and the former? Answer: -0.08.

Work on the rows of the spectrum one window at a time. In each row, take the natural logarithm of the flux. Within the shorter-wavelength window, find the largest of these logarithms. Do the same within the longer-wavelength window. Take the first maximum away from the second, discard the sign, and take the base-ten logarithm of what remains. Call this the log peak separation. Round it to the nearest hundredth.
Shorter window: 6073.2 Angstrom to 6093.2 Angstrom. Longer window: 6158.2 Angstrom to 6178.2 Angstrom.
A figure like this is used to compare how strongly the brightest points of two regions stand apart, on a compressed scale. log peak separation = -1.39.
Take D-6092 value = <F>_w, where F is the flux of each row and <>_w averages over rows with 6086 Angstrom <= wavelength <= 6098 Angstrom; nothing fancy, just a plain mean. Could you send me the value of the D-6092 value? 1.98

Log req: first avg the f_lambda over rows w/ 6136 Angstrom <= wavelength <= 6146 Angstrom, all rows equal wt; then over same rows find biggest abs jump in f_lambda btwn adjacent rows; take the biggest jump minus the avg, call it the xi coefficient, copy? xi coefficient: -1.65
